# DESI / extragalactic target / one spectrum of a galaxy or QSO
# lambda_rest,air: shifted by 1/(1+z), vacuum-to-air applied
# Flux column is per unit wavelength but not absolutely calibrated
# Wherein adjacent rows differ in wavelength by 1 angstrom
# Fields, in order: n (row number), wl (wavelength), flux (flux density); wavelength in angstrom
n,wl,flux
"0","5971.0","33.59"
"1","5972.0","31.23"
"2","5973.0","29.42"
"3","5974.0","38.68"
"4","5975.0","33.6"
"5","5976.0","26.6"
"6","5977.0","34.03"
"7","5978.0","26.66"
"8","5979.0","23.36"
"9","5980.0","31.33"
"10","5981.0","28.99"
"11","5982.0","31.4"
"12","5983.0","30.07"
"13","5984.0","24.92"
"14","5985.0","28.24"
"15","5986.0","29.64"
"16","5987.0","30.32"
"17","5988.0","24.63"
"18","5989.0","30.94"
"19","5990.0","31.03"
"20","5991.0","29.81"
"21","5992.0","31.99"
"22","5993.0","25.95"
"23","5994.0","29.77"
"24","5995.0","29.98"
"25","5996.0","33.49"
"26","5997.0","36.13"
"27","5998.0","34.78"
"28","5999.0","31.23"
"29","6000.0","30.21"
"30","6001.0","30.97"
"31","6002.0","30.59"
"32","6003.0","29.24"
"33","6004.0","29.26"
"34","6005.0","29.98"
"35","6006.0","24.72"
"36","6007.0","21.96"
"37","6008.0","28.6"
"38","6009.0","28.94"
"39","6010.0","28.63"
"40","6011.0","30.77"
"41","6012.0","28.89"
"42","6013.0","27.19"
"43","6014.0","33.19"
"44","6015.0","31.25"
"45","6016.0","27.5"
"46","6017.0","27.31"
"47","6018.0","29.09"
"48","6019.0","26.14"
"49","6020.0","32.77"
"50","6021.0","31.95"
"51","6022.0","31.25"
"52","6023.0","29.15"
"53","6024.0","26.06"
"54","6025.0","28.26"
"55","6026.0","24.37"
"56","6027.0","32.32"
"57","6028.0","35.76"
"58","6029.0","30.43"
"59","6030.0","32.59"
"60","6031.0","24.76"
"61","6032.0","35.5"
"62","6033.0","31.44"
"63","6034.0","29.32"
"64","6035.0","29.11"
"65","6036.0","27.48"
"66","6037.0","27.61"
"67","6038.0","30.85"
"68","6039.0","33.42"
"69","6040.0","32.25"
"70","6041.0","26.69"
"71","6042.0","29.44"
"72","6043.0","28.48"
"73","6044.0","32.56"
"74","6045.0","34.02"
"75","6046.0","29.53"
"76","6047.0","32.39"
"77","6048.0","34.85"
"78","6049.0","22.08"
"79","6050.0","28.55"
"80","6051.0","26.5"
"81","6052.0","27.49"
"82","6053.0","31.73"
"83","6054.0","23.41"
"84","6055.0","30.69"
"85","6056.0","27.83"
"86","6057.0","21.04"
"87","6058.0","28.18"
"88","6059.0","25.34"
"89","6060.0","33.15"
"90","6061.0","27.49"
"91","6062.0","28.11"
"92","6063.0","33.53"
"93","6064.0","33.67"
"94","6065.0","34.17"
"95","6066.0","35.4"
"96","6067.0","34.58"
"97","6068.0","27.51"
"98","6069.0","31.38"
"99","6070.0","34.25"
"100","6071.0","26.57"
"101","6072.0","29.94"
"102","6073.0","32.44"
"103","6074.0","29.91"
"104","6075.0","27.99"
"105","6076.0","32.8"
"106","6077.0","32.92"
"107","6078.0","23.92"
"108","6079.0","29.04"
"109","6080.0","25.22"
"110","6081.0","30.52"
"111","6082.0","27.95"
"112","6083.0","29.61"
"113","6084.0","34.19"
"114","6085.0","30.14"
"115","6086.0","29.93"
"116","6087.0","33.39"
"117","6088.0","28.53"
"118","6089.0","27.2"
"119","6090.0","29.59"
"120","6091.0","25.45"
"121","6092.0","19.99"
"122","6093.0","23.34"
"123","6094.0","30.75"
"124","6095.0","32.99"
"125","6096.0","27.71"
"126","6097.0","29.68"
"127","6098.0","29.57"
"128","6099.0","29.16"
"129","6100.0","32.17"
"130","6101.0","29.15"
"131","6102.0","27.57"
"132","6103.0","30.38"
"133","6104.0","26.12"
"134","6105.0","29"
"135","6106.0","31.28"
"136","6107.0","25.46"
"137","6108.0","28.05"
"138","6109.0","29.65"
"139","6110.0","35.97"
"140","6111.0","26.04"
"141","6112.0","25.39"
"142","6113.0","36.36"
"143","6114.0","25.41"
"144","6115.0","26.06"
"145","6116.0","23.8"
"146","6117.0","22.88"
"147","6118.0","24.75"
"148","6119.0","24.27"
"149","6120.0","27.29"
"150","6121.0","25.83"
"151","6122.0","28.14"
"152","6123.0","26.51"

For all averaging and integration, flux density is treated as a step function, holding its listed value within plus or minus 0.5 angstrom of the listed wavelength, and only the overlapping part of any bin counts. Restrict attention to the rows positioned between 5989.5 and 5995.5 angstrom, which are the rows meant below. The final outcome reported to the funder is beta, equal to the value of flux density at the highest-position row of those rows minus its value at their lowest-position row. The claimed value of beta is -1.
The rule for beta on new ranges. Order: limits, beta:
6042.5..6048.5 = 6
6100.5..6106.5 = 2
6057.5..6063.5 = 5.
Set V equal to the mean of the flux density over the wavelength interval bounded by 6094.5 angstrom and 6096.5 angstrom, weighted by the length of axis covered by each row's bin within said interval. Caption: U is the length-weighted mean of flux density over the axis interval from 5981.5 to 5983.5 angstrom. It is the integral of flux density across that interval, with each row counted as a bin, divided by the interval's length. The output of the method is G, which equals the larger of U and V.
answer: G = 31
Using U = 31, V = 30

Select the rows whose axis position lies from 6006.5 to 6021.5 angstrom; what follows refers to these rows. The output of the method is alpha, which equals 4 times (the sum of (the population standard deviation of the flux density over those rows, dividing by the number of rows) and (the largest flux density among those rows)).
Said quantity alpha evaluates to 144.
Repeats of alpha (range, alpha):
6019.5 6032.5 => 157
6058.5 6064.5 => 148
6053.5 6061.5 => 147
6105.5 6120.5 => 161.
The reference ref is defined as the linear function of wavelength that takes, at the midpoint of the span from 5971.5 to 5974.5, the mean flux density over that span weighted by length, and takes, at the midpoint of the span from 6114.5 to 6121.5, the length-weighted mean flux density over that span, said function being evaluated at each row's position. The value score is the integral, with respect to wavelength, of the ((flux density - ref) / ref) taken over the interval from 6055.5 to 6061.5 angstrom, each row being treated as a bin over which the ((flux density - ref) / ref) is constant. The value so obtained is -0.2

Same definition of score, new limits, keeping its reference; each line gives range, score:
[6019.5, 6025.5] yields -0.1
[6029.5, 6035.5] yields 0.1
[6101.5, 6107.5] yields 0.6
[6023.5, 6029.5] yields -0.1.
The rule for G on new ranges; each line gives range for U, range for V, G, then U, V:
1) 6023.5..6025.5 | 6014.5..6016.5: 29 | 27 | 29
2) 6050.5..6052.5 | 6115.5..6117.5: 27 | 27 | 23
